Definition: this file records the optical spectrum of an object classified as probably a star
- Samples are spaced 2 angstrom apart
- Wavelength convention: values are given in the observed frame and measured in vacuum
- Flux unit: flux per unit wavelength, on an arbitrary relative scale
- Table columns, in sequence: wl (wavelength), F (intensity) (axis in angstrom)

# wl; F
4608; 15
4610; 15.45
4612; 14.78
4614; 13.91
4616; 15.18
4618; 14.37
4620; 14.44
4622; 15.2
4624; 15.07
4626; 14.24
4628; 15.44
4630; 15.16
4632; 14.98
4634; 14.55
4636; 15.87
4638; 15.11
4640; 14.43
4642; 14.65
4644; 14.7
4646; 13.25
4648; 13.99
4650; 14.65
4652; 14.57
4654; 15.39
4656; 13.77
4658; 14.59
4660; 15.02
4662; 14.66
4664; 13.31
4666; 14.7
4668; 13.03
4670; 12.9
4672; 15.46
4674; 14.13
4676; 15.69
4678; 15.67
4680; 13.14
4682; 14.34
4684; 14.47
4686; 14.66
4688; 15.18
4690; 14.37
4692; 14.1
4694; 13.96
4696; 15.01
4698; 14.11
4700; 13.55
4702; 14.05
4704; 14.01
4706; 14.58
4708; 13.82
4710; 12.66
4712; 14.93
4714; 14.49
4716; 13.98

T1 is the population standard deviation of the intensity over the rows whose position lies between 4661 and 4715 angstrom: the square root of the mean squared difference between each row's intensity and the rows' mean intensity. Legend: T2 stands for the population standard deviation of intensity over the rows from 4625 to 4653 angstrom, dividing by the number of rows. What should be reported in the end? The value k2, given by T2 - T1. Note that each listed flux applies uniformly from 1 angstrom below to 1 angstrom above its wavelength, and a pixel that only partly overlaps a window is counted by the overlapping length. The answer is -0.18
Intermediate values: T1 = 0.80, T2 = 0.62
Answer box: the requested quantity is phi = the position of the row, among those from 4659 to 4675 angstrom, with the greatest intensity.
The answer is 4672 angstrom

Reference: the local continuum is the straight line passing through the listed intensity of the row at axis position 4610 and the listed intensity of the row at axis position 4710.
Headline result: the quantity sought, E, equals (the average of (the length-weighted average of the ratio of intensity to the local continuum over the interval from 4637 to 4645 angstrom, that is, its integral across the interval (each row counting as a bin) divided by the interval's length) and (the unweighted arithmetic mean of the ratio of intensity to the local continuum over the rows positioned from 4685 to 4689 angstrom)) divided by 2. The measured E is 0.533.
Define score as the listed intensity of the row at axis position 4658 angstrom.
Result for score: 14.59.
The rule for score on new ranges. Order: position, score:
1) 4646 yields 13.25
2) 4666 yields 14.7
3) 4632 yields 14.98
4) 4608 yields 15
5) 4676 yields 15.69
